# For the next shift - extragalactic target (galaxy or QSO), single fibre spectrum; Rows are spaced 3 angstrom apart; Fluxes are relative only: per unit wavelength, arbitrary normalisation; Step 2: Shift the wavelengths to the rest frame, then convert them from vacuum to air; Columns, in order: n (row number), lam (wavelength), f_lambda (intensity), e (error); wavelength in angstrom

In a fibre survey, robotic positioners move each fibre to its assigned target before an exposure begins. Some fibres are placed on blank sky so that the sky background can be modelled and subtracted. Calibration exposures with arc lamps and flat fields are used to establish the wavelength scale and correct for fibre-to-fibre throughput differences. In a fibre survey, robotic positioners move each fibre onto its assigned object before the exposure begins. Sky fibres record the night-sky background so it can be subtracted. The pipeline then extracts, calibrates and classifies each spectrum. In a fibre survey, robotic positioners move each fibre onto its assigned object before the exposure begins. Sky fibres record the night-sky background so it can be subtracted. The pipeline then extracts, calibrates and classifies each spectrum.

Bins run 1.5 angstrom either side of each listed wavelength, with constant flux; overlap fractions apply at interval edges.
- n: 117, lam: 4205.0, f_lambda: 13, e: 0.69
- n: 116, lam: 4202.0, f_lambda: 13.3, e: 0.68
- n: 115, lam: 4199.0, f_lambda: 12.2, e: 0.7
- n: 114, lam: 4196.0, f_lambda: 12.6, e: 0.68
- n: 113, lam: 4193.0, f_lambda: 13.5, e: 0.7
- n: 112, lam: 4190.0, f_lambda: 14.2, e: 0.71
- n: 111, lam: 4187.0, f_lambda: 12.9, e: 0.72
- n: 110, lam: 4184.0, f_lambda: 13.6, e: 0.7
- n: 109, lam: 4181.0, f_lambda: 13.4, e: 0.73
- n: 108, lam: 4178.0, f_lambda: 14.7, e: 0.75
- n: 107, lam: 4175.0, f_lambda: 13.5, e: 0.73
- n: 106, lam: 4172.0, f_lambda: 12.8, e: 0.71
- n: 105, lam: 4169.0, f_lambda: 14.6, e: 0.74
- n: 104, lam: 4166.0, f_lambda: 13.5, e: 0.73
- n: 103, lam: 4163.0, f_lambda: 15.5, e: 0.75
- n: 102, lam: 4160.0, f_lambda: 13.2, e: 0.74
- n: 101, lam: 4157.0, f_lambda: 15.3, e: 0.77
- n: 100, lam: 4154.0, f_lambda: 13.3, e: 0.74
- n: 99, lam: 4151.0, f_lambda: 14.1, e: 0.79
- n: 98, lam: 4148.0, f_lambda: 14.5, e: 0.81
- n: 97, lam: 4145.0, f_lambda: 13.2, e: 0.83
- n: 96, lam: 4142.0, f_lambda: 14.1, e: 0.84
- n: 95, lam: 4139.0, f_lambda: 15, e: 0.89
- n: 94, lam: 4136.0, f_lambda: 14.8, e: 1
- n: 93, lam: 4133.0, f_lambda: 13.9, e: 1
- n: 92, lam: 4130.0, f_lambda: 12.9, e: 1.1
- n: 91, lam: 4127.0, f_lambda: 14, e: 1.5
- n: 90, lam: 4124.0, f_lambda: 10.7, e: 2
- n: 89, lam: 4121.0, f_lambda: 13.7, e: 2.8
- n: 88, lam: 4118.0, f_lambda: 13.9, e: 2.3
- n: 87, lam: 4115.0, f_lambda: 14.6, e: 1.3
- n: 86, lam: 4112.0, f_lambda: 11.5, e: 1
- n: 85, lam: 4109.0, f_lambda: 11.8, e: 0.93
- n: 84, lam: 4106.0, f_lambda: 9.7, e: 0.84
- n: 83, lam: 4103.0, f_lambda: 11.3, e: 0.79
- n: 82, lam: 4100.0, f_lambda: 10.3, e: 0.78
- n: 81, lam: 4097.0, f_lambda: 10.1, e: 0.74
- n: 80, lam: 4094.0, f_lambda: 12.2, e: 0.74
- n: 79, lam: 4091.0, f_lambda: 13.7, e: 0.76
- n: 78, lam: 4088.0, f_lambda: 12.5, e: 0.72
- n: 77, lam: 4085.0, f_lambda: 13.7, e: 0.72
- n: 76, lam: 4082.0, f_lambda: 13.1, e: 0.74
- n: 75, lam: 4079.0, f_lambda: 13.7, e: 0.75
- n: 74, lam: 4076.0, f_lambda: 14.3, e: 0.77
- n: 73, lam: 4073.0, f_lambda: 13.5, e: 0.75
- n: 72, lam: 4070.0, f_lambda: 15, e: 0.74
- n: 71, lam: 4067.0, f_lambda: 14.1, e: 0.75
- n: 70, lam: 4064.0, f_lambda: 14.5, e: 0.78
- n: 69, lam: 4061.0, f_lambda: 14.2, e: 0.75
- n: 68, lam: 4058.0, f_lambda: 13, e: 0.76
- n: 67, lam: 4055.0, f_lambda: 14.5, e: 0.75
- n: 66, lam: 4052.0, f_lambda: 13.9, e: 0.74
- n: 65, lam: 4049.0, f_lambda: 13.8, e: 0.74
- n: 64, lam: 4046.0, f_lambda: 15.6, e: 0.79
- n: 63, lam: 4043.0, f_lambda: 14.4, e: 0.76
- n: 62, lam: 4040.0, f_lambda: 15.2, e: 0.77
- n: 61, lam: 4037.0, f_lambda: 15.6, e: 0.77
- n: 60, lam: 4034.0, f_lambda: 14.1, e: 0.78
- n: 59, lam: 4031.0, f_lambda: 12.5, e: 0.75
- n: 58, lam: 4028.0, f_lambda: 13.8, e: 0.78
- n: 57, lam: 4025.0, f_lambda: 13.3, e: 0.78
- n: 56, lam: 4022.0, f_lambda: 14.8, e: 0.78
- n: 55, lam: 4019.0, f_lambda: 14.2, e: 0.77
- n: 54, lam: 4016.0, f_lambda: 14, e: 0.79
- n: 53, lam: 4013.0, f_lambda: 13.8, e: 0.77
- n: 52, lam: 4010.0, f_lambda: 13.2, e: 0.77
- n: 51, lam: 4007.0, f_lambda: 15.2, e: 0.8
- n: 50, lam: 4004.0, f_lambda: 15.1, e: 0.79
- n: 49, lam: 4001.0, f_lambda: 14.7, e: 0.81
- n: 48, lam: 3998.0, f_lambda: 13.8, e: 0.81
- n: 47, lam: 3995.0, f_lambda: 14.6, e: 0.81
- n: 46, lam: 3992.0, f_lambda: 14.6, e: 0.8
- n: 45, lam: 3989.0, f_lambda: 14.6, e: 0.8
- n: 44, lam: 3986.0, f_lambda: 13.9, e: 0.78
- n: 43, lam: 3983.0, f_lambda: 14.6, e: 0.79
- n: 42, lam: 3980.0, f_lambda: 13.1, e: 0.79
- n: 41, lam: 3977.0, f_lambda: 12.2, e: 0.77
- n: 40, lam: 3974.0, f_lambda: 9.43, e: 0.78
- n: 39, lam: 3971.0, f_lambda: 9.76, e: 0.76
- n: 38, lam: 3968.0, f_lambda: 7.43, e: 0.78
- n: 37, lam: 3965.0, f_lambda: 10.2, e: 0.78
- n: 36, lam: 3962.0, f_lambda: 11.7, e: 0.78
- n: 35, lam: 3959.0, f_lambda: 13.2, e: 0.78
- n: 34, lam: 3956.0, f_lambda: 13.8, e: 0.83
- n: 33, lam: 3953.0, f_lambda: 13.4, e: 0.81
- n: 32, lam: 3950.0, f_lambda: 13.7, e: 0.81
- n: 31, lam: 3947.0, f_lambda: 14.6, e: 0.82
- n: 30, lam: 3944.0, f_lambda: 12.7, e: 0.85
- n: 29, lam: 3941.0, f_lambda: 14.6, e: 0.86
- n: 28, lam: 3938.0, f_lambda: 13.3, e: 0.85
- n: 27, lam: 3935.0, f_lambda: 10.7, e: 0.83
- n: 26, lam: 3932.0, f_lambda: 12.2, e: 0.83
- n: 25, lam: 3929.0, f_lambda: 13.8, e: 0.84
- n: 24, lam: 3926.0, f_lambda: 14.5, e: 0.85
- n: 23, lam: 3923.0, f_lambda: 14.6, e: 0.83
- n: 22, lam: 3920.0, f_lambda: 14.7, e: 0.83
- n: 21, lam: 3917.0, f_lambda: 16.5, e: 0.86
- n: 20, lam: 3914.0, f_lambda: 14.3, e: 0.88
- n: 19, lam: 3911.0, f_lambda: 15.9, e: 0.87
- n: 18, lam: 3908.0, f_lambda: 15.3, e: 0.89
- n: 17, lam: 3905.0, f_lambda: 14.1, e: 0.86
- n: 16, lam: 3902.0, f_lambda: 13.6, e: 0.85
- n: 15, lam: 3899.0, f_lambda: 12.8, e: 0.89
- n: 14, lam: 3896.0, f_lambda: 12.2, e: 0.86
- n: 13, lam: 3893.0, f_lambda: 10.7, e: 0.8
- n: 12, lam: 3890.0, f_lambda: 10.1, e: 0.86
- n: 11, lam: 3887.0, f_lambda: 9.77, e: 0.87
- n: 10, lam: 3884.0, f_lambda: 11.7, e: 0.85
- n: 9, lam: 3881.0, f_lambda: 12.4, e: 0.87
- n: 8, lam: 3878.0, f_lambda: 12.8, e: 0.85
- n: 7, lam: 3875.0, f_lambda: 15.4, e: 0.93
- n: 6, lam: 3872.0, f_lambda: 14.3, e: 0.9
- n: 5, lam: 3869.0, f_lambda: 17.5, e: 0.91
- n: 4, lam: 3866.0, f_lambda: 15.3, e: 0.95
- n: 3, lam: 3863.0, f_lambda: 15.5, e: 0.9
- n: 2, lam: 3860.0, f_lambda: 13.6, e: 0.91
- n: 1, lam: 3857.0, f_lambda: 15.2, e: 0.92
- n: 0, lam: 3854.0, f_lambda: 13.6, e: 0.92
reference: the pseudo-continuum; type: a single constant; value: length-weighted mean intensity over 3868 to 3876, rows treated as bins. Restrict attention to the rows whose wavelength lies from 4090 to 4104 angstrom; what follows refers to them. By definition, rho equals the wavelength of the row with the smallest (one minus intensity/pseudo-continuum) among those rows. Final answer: 4091.0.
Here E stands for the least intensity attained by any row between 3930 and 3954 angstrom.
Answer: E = 10.7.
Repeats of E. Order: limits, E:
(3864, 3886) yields 11.7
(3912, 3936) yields 10.7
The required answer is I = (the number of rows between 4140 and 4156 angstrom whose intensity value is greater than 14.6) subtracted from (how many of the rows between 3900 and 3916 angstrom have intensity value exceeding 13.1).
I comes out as 5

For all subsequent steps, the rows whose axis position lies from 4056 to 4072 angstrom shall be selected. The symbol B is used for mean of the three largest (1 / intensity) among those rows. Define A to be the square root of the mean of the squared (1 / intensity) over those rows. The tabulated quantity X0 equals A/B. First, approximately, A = 0.071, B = 0.073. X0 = 0.974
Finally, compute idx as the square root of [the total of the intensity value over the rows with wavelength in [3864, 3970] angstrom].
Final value 22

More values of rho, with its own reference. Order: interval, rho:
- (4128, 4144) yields 4139.0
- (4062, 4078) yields 4070.0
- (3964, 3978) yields 3977.0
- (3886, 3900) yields 3899.0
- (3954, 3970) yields 3956.0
